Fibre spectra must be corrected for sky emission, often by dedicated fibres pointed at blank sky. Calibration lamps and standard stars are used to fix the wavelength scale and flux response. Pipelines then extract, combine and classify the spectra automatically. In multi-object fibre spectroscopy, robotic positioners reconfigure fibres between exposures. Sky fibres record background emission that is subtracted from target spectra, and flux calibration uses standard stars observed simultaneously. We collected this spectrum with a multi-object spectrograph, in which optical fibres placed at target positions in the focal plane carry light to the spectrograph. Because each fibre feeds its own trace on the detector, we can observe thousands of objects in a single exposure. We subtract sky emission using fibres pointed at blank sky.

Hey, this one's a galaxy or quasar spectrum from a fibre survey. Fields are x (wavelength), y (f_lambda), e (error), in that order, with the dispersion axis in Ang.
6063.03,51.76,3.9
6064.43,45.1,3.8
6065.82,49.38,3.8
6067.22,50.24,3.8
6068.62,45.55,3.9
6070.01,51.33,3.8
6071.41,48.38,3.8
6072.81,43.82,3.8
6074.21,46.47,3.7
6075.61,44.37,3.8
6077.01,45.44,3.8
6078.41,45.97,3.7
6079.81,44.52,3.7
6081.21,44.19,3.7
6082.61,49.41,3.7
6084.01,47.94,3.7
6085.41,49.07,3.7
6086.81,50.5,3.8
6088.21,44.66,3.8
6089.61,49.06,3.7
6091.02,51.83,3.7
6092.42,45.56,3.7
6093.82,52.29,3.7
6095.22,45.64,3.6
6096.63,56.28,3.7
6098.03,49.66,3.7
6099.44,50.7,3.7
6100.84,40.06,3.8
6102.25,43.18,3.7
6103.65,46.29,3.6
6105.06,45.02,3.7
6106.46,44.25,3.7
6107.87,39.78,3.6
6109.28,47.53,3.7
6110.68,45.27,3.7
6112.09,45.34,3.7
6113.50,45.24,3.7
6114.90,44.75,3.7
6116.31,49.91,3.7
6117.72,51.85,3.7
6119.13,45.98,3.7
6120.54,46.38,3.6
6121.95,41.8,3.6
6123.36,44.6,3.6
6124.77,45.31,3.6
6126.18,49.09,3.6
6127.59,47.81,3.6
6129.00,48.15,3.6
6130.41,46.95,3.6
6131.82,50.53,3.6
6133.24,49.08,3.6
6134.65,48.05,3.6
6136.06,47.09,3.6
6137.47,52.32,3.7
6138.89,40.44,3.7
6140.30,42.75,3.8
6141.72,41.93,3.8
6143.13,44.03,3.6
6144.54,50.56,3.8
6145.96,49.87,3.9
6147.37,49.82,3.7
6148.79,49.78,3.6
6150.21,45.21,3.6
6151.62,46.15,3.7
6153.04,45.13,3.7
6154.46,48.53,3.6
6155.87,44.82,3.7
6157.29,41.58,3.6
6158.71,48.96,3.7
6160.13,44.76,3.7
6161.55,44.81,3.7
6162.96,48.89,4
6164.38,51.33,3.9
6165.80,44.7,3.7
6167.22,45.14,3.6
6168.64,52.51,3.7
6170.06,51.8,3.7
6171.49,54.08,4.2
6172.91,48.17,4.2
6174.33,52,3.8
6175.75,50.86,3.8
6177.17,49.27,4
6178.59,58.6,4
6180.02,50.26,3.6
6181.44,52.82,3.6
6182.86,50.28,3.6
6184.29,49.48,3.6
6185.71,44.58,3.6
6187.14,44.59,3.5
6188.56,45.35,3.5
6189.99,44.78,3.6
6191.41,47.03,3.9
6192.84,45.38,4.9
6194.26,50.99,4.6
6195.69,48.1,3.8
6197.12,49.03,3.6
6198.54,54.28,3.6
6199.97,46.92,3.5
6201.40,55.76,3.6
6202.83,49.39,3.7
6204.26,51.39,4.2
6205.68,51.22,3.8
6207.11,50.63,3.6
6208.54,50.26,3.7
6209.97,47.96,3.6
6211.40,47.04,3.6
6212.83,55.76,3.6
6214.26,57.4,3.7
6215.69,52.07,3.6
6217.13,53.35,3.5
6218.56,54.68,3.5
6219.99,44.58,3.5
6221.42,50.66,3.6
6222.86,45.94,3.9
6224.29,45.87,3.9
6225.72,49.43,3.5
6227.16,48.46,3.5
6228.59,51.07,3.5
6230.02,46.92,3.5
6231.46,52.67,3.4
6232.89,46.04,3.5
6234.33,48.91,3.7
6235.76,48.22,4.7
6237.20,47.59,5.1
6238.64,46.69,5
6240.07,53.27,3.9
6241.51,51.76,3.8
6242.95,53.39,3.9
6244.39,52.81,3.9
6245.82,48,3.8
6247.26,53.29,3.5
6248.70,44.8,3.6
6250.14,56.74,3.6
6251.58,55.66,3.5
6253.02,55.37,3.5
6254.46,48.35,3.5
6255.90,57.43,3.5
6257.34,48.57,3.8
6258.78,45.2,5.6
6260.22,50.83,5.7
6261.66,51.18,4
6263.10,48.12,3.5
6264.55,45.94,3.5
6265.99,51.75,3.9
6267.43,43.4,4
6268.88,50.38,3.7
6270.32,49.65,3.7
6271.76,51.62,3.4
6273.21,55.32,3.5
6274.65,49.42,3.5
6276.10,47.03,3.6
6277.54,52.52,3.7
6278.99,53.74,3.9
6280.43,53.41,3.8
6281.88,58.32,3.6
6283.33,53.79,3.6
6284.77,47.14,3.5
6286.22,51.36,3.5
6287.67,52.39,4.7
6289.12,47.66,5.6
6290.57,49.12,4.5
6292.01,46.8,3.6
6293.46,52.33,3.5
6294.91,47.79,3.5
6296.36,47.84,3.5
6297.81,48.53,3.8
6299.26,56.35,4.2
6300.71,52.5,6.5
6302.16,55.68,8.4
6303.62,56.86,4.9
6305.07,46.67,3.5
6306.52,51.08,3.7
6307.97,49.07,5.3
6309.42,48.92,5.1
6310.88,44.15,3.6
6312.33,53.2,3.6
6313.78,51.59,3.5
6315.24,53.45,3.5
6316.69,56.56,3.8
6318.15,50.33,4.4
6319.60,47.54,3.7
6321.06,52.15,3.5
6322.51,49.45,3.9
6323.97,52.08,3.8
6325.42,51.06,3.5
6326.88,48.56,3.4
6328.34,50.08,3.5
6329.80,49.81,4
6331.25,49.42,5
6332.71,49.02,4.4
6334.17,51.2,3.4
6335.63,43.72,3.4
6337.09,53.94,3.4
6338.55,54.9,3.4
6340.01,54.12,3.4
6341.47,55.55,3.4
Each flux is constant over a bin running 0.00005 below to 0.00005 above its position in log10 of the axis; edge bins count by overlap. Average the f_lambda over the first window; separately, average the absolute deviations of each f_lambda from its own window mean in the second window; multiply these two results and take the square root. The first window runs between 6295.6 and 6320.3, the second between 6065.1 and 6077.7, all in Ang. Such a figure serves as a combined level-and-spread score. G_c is 10.9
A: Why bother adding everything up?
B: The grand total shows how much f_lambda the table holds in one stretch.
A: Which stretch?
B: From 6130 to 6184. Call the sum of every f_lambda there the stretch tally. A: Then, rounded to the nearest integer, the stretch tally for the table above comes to 1834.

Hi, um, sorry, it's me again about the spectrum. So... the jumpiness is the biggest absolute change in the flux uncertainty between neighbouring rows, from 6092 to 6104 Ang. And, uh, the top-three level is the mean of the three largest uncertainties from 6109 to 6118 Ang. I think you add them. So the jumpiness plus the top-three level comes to 3.8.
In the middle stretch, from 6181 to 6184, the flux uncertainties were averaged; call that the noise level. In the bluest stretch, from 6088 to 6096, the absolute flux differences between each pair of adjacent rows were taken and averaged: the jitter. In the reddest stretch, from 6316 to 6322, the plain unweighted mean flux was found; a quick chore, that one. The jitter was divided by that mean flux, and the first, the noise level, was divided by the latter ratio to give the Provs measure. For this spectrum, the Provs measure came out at 35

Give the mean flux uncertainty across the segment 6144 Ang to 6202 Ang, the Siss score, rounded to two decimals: 3.77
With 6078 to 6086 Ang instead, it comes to 3.70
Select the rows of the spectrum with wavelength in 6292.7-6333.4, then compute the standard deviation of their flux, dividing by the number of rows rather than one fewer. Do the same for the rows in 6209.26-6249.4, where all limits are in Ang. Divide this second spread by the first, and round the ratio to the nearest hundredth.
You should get 1.13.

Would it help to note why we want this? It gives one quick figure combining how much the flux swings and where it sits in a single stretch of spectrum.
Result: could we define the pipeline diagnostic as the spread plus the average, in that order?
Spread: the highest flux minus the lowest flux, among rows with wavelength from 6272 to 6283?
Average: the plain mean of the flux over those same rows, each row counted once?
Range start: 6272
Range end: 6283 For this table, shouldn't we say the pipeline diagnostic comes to 64.1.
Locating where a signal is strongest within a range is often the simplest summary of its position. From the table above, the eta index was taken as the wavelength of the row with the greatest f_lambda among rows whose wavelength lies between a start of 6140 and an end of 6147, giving 6144.54 Ang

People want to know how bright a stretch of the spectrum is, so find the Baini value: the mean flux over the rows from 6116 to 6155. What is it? 47.1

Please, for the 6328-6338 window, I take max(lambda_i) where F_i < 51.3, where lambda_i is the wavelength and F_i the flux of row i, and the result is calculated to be 6335.63 Ang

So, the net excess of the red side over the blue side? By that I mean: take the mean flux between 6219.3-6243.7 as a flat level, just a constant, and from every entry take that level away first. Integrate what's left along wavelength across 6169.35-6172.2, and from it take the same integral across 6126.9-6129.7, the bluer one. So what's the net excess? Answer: 14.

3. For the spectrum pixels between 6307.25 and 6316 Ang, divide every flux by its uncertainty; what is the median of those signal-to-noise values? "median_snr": 13.5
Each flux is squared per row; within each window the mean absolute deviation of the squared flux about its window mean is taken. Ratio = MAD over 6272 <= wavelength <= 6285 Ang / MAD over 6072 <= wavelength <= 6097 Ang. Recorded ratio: 1.11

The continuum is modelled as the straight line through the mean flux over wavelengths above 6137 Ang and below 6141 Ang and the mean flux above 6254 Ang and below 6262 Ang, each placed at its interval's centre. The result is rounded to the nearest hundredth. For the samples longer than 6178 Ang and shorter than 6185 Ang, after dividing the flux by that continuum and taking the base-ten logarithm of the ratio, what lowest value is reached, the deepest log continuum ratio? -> 0.02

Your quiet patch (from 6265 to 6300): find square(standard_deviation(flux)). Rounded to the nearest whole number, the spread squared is 12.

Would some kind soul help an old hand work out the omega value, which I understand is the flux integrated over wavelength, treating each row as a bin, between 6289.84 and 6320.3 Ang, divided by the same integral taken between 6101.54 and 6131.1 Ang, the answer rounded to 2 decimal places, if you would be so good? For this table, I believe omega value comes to 1.14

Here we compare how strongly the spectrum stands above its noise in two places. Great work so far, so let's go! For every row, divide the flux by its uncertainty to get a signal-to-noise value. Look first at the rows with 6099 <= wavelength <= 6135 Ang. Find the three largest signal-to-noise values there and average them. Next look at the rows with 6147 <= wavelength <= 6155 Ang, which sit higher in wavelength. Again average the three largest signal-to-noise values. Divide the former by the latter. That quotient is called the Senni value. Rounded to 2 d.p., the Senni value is 1.02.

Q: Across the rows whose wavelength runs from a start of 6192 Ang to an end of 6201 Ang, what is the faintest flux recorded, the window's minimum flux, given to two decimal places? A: 45.38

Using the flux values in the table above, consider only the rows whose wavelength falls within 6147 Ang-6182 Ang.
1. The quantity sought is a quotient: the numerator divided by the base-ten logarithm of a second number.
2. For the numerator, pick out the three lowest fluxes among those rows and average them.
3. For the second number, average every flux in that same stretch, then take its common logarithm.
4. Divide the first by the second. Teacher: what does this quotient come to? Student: 25.9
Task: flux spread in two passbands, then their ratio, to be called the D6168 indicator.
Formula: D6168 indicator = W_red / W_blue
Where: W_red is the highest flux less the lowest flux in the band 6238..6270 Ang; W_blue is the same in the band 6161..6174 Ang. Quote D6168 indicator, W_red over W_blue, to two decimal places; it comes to 1.50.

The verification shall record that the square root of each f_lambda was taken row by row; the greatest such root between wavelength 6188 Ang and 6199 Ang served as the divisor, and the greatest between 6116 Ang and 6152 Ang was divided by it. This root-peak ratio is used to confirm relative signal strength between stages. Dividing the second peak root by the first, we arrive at 0.98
